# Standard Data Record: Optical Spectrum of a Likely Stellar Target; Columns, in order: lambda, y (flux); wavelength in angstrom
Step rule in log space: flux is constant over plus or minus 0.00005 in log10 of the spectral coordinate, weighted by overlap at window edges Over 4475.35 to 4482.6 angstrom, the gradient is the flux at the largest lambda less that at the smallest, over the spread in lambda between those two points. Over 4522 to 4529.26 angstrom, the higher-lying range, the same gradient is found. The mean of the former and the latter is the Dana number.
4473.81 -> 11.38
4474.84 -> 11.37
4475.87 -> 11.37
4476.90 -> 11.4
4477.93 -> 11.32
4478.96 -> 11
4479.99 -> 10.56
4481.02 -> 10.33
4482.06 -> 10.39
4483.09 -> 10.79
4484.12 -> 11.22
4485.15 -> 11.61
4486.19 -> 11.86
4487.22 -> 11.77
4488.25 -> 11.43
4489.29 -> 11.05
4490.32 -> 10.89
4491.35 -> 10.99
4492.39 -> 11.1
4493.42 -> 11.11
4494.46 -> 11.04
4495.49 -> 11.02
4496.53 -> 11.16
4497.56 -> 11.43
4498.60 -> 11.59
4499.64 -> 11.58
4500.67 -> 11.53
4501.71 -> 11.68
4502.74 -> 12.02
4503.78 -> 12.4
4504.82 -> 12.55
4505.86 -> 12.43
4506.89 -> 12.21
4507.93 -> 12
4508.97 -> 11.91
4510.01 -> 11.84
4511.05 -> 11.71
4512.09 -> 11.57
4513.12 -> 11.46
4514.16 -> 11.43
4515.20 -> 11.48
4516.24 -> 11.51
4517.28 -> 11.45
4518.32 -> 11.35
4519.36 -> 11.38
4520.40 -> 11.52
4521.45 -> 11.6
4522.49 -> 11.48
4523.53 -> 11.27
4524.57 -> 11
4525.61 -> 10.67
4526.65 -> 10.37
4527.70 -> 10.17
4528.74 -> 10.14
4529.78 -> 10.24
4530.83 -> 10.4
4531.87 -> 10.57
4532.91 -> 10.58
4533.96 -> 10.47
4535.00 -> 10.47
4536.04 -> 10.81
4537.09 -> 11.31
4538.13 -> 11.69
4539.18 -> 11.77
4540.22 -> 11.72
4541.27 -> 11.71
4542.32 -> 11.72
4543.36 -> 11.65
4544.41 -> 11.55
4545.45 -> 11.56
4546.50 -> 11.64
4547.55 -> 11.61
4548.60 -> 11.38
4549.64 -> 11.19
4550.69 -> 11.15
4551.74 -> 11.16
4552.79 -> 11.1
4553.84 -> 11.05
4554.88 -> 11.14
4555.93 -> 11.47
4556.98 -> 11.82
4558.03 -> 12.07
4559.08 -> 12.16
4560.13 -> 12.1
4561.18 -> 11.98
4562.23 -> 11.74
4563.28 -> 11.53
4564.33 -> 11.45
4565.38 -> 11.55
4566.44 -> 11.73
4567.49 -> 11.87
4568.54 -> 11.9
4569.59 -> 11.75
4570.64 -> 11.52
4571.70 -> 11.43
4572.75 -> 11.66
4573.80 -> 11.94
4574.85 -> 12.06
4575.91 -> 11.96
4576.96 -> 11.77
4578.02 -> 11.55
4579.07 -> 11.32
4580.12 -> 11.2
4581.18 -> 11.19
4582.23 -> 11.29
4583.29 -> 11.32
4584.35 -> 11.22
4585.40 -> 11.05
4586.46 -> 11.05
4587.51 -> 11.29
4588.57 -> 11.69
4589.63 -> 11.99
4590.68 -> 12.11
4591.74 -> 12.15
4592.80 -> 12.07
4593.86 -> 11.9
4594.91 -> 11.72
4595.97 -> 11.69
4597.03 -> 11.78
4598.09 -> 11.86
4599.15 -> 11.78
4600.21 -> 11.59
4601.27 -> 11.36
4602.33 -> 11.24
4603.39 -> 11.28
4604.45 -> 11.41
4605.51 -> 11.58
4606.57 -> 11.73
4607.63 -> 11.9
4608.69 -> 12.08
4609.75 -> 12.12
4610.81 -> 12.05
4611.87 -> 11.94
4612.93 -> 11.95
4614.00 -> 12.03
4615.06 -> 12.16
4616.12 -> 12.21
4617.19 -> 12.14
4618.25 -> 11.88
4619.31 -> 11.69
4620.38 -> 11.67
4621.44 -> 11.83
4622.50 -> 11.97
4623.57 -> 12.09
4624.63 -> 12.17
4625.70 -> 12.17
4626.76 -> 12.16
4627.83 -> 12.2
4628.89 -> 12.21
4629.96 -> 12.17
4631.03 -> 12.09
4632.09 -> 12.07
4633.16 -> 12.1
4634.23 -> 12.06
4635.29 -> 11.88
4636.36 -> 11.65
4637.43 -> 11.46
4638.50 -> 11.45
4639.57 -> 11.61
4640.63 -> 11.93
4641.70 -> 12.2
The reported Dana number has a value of -0.19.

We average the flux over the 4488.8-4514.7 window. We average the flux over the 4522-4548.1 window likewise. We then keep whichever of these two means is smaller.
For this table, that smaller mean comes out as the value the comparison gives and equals 11.1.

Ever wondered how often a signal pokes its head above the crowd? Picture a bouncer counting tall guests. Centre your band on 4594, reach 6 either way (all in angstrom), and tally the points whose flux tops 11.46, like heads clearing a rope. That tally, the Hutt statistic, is 11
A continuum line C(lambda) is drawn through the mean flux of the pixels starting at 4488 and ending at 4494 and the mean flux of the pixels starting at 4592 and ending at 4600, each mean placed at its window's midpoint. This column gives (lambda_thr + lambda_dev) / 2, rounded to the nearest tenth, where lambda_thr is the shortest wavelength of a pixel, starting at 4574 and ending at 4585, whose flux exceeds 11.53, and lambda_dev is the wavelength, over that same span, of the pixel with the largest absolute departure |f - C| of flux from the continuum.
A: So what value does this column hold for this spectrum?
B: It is 4578.0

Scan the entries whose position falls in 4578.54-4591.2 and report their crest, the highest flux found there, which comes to 12.11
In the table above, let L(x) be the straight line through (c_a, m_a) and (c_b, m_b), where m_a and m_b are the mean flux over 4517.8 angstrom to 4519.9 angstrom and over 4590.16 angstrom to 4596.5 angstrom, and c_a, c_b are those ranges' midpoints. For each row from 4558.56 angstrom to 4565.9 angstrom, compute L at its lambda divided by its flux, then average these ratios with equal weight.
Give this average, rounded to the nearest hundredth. 0.99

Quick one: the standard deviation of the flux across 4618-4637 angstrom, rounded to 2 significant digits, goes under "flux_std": 0.19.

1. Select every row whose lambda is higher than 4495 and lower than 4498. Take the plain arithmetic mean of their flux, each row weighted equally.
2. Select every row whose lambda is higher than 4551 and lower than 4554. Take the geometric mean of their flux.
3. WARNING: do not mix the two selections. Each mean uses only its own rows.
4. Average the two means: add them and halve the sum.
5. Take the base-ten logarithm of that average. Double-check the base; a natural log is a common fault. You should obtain 1.05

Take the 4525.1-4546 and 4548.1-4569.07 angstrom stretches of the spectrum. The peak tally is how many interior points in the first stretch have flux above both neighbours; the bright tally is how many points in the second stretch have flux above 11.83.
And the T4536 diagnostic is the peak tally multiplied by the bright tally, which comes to 18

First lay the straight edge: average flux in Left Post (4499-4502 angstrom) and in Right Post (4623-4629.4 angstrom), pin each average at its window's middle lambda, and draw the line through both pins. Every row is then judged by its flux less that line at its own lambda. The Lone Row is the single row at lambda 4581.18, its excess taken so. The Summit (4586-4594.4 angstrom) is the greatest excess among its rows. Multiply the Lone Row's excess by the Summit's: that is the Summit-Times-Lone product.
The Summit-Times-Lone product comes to -0.11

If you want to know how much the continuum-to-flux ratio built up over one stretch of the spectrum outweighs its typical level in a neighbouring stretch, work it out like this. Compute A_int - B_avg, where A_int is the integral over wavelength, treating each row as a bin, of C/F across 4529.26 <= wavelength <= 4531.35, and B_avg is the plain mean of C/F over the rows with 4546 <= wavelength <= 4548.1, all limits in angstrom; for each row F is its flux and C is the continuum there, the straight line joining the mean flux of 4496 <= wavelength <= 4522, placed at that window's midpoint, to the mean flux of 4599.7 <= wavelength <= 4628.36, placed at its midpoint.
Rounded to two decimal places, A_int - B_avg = 1.36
